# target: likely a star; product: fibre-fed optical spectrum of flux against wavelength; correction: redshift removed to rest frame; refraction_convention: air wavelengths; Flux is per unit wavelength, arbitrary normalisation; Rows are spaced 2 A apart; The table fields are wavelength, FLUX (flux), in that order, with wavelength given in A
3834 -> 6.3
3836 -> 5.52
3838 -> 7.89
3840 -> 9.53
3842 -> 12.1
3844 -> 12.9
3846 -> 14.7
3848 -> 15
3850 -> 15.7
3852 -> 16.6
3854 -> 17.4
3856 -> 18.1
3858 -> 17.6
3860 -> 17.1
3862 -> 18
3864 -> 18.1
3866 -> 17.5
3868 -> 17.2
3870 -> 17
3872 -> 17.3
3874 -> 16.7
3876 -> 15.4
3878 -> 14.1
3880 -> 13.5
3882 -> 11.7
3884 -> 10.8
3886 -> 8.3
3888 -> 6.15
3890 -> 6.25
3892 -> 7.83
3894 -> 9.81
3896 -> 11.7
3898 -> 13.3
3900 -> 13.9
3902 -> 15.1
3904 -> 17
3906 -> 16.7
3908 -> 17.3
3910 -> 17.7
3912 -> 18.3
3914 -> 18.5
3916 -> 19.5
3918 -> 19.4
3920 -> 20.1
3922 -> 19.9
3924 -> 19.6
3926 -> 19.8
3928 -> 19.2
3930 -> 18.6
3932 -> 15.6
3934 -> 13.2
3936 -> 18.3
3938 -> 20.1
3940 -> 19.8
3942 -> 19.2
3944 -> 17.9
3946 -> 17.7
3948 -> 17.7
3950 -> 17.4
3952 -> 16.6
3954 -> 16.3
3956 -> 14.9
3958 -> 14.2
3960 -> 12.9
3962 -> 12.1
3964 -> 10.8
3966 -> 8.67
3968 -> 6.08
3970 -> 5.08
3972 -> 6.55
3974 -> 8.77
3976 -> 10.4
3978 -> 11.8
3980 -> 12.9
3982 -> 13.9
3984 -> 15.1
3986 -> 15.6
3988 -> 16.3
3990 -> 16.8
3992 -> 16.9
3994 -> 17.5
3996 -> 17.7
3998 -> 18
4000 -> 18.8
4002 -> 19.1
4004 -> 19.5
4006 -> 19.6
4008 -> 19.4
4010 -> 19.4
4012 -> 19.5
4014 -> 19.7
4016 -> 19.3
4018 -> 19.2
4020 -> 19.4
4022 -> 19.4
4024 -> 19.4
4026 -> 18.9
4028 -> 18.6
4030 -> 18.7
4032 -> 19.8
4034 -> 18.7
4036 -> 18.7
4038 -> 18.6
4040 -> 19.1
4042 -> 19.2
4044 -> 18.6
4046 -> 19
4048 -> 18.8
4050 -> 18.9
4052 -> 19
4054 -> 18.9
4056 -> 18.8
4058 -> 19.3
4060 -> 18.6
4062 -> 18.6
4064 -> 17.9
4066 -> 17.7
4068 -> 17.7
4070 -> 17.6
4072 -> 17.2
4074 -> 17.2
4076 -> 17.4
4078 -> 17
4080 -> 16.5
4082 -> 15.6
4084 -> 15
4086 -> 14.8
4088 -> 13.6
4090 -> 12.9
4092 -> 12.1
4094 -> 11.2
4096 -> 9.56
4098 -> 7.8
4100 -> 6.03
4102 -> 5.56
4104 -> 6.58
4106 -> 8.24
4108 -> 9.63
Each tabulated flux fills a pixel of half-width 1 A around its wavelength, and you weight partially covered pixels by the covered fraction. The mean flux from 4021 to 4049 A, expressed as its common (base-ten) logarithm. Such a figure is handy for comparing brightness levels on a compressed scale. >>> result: 1.28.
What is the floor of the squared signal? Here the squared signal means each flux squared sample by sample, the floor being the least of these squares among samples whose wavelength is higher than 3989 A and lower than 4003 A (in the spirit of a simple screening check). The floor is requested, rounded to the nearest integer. 282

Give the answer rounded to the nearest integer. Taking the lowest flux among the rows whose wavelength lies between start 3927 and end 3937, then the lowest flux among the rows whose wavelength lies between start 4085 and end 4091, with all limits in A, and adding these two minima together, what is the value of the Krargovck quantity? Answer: 26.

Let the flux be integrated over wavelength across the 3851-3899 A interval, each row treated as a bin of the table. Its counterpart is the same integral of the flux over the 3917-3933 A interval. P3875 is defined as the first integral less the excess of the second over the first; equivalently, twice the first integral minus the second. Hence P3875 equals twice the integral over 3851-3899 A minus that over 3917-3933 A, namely 1045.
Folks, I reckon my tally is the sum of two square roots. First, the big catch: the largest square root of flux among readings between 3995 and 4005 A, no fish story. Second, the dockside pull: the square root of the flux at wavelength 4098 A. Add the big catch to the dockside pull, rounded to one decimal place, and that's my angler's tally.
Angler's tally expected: 7.2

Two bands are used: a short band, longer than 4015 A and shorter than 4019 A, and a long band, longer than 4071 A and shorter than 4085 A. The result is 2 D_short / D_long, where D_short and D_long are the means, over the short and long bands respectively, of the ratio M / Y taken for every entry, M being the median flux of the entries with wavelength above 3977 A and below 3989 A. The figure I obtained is 1.72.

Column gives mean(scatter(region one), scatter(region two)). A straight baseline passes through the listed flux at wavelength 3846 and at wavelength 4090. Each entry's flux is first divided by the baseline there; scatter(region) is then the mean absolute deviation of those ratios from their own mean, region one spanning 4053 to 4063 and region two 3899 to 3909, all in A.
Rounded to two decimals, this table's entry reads 0.05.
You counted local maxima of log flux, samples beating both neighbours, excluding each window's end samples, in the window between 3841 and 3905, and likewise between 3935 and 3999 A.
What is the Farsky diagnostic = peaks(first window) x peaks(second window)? 3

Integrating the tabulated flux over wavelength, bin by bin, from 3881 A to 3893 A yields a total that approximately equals 102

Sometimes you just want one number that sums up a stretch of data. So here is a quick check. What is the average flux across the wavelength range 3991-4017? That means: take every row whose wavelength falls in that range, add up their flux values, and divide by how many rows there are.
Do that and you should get 18.8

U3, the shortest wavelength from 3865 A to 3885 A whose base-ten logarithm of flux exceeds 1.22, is 3866 A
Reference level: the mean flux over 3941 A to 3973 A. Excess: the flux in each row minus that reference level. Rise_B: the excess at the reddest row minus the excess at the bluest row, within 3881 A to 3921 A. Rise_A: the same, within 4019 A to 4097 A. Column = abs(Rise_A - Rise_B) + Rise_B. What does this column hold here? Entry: 27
